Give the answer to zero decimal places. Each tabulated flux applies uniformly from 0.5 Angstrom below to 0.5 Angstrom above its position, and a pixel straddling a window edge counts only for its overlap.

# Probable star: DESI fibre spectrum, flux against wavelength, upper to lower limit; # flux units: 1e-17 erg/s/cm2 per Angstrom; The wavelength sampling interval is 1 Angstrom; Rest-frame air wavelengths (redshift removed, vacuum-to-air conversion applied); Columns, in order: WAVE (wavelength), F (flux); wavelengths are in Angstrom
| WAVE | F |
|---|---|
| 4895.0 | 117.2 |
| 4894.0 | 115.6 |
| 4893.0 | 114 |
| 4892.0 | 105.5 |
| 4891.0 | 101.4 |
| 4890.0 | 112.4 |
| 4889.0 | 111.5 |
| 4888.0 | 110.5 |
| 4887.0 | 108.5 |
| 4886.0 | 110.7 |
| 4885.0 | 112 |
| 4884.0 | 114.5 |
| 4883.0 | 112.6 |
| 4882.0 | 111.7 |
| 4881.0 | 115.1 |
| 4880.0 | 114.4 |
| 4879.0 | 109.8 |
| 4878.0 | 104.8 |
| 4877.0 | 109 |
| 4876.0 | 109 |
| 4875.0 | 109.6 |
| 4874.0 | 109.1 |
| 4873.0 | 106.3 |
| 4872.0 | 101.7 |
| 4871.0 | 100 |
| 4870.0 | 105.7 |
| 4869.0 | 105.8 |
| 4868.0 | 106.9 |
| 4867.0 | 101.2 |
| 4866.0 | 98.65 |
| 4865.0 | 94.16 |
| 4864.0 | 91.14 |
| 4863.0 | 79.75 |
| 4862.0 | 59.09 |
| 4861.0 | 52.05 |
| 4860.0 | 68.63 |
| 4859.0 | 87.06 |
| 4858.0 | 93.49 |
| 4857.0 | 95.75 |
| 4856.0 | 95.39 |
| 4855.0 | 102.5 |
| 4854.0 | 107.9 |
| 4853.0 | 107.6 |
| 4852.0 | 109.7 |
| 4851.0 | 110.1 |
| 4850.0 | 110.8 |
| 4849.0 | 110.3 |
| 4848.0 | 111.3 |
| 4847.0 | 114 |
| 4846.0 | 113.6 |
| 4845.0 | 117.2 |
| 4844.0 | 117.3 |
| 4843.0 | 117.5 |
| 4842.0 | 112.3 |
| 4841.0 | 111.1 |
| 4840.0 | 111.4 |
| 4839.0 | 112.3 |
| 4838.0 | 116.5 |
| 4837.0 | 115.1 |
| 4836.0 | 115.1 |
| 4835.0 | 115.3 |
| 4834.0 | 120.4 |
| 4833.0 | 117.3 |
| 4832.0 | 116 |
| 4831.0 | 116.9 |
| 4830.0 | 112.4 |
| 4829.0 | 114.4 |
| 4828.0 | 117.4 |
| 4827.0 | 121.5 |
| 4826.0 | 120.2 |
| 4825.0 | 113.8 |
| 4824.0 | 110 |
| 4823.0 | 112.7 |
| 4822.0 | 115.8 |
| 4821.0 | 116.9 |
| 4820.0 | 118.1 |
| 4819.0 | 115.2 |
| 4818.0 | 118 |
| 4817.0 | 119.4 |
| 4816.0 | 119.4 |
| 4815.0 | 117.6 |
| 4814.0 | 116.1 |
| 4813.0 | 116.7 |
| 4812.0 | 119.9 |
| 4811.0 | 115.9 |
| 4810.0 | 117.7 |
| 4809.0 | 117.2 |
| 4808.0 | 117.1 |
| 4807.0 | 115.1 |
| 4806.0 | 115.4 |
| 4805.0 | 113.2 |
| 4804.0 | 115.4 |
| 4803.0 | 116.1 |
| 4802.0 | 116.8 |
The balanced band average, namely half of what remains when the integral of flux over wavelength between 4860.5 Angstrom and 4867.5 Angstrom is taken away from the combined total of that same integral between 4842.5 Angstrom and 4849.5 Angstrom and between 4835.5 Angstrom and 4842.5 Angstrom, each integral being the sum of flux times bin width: 509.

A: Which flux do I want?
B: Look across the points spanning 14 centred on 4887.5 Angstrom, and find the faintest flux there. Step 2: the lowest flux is 101.4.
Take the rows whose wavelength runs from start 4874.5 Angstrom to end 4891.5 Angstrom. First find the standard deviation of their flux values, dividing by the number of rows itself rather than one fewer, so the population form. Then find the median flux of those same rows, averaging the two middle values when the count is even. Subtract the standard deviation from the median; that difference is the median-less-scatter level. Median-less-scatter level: 107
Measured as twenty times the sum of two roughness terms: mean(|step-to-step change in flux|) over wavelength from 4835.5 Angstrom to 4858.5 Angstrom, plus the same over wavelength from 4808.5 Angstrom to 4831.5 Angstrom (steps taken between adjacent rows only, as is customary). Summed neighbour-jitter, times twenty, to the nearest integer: 85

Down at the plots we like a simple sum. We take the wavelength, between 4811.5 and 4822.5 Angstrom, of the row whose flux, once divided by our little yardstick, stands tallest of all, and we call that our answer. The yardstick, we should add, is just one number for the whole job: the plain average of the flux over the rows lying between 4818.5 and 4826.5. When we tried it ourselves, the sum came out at 4812.0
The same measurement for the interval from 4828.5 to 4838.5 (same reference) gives 4834.0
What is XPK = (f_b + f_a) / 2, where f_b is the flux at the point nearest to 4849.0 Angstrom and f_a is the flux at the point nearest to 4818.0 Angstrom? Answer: 114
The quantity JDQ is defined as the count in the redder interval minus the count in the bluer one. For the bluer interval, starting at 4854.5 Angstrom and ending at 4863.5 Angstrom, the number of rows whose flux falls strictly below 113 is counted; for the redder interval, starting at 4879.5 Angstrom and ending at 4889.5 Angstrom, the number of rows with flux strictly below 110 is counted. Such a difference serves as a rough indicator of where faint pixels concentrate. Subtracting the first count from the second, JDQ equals -8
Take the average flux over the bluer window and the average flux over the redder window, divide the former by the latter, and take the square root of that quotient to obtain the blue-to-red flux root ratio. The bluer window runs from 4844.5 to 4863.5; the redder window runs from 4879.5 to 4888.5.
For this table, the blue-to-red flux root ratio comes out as 0.93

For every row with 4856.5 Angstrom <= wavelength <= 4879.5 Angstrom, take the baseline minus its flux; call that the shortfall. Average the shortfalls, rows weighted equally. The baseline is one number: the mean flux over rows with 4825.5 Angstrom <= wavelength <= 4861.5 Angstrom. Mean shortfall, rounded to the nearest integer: 13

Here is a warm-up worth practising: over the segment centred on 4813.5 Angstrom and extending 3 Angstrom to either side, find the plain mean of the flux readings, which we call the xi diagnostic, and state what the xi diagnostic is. 118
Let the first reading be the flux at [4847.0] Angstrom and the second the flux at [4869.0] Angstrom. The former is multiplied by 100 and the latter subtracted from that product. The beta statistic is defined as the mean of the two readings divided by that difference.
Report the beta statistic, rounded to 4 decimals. 0.0097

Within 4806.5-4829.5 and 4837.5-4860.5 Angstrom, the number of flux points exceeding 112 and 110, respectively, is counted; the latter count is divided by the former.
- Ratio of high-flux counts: 0.64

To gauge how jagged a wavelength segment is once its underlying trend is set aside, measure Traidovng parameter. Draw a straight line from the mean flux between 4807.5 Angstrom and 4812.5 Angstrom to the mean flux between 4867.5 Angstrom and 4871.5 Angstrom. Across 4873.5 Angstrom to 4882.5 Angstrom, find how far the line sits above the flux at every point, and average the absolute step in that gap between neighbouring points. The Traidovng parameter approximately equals 2.4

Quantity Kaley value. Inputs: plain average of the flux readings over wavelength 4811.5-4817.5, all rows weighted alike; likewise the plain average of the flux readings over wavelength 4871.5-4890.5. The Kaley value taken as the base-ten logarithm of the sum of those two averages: 2.36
